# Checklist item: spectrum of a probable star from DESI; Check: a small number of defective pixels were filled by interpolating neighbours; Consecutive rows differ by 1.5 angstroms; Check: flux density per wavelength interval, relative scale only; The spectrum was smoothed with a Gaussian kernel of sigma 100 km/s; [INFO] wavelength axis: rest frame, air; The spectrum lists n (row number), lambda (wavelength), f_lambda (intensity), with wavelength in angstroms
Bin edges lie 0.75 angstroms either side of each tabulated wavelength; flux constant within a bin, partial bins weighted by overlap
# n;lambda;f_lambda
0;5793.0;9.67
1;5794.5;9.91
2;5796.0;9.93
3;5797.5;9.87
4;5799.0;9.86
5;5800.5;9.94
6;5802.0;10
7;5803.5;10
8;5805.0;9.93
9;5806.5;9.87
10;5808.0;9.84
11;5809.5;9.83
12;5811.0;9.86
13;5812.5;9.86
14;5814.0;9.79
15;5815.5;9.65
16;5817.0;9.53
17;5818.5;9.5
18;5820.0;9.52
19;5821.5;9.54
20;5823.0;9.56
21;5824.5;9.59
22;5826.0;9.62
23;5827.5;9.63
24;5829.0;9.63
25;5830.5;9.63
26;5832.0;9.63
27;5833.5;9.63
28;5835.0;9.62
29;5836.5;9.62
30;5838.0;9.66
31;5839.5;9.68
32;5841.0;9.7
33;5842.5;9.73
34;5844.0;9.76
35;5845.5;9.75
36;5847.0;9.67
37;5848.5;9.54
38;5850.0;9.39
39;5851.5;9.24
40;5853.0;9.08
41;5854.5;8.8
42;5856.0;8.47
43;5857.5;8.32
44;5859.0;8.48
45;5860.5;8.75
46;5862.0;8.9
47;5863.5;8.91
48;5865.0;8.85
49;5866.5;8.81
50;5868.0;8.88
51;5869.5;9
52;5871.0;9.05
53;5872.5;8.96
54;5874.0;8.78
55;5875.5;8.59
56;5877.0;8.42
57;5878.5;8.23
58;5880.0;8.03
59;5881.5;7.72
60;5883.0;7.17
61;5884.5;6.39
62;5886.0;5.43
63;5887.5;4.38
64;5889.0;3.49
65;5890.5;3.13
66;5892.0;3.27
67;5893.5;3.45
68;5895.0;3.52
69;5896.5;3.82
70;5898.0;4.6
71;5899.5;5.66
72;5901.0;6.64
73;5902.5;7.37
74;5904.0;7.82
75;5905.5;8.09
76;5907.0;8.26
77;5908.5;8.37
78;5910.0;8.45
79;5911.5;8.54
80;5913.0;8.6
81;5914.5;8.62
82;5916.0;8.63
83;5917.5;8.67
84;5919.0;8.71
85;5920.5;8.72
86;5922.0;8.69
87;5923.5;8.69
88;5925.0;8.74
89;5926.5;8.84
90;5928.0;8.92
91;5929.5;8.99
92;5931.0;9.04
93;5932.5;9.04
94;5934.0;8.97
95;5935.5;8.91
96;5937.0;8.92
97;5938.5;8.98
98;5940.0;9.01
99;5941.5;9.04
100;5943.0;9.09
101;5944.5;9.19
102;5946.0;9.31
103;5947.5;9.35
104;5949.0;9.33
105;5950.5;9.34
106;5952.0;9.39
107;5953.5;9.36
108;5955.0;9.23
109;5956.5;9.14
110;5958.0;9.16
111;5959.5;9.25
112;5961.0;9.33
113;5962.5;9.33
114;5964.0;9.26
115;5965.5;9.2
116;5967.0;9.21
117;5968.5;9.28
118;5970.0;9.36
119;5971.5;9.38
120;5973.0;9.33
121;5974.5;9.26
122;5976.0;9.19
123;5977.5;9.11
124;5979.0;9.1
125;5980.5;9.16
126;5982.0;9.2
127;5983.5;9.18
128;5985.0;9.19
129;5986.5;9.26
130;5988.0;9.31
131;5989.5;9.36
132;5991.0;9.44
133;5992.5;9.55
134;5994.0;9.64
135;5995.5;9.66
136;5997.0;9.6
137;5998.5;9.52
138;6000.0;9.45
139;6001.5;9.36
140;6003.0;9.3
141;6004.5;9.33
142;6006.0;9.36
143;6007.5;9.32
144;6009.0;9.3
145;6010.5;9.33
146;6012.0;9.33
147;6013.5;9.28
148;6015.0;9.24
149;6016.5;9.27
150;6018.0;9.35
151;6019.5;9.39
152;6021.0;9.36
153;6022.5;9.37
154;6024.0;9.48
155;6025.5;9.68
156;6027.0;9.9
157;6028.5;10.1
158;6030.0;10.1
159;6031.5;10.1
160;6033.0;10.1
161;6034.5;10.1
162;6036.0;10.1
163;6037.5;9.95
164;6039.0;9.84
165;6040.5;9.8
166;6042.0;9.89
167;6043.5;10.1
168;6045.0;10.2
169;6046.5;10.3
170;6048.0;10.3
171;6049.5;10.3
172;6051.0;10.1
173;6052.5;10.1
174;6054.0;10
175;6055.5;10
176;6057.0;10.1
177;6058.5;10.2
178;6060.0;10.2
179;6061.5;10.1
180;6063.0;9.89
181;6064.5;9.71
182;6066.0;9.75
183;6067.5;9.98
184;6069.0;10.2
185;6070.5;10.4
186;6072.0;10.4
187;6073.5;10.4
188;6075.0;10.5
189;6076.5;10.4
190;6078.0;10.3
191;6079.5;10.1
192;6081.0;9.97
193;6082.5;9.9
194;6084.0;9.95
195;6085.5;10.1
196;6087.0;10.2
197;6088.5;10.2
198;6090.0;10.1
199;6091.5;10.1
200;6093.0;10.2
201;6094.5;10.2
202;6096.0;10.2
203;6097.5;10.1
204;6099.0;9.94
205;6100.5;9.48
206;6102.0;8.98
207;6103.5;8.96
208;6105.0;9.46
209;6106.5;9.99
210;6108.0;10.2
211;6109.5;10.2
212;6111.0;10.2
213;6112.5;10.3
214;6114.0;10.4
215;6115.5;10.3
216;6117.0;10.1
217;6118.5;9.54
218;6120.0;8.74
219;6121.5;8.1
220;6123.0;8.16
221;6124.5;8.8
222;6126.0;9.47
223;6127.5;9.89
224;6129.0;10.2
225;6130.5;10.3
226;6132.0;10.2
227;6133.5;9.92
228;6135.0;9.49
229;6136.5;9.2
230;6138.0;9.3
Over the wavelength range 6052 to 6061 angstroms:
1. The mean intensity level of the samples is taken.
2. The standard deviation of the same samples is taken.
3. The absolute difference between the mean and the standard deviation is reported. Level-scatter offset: 10.0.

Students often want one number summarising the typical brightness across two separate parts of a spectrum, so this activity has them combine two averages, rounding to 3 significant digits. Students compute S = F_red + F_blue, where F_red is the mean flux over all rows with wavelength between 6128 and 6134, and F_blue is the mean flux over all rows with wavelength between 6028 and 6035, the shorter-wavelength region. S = 20.3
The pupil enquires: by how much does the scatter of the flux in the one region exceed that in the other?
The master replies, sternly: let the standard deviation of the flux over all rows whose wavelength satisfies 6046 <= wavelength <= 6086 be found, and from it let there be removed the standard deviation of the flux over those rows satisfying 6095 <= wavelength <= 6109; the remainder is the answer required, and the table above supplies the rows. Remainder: -0.3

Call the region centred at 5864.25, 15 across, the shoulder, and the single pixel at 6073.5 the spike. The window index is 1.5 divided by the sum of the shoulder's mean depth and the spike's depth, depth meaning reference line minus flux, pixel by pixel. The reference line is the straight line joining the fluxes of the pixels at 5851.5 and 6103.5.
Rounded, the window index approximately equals -1.5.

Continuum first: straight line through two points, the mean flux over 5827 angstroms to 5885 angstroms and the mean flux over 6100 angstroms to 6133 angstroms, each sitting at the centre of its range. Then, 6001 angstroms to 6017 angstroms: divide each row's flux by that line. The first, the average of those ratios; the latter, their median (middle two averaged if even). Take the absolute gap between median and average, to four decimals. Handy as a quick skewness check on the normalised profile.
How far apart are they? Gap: 0.0012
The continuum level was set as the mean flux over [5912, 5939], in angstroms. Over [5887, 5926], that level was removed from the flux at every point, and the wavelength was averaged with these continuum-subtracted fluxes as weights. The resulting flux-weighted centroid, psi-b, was 5895.2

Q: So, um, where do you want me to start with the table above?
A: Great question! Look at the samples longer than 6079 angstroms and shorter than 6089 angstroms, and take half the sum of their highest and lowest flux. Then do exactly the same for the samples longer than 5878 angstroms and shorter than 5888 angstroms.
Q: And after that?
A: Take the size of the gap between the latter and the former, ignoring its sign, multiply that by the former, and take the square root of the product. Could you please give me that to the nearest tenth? 6.1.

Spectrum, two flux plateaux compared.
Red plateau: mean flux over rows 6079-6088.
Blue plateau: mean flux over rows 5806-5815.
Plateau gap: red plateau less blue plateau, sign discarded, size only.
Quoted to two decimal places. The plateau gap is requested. 0.20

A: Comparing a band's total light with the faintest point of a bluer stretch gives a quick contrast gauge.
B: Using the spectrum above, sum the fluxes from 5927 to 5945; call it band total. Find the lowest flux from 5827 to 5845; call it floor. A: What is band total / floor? 11.2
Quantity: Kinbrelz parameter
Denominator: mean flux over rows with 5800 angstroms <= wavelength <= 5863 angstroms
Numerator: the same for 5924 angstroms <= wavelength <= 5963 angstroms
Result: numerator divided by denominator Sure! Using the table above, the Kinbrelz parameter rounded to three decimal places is 0.959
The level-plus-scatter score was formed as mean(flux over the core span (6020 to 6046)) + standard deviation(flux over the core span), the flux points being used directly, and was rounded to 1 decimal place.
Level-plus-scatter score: 10.2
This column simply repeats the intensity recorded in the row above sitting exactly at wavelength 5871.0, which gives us 9.05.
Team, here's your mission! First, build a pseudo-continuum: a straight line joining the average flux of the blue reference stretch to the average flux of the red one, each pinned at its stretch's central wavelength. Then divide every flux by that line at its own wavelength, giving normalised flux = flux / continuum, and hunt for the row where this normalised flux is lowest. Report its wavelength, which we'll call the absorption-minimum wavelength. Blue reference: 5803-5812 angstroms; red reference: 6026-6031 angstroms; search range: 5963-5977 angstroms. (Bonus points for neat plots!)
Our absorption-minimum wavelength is 5976.0 angstroms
